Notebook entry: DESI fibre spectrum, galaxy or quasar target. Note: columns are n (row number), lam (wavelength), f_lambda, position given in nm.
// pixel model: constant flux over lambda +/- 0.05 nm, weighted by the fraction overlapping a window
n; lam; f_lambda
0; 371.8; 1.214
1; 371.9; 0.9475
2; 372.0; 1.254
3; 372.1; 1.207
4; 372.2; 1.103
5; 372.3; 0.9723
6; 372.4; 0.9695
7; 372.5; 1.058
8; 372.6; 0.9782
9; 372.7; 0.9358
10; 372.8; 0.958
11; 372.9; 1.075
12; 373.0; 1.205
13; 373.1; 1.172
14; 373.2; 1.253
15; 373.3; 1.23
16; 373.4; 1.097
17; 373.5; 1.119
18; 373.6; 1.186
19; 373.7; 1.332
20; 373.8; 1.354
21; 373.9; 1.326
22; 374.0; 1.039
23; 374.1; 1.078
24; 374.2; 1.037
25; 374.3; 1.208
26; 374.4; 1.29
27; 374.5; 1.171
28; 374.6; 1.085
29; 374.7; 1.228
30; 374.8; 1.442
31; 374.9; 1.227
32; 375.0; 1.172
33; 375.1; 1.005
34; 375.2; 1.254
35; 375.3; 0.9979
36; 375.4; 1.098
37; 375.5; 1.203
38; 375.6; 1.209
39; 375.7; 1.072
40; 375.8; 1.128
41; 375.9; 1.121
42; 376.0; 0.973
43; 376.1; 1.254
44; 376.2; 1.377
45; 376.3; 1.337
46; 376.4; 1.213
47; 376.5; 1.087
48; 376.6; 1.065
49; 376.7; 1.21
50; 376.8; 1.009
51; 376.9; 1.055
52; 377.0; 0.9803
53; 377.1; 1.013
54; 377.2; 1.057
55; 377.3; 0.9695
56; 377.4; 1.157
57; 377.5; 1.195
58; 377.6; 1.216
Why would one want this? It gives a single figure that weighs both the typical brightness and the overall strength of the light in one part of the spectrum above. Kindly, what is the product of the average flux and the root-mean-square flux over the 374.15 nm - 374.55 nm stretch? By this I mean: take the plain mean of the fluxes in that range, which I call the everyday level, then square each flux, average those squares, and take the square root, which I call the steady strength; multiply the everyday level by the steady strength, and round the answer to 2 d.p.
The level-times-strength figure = 1.39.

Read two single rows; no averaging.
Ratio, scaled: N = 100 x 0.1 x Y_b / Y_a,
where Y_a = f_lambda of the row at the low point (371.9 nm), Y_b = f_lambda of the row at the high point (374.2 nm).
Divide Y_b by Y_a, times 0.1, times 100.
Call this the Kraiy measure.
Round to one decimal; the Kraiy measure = 10.9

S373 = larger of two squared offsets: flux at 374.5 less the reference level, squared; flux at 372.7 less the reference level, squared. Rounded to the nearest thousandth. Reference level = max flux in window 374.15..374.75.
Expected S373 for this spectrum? 0.125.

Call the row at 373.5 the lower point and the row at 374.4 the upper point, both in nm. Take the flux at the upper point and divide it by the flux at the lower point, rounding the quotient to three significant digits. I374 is 1.15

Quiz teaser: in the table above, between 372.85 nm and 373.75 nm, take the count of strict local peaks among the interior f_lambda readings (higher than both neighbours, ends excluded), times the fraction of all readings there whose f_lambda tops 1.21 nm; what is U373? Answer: 0.7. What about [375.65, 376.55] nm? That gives 0.9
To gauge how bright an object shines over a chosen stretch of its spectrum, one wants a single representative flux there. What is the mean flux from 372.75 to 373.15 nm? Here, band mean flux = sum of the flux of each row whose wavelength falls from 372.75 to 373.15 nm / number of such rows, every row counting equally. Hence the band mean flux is 1.10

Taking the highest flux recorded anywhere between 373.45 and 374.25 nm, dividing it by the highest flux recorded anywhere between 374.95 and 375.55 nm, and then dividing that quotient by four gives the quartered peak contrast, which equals 0.270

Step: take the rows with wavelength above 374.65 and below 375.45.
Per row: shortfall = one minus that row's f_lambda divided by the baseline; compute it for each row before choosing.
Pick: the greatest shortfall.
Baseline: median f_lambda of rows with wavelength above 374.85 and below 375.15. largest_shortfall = 0.15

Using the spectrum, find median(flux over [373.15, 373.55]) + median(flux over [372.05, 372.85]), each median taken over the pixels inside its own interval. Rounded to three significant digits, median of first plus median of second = 2.15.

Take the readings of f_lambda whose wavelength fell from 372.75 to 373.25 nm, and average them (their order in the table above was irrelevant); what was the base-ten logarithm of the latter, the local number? 0.05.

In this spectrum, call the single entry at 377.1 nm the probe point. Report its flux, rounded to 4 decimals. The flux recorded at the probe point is 1.0130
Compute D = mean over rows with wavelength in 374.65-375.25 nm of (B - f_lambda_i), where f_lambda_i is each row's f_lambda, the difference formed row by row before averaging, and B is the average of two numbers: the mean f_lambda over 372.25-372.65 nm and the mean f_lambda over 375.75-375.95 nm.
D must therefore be -0.16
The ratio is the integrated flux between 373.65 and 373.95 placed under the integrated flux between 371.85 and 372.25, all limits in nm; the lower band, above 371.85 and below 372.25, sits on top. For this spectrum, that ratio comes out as 1.1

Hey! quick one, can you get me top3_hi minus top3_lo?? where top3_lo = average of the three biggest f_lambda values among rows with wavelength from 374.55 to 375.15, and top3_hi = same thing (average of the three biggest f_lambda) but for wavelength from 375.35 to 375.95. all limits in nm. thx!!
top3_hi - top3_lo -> -0.12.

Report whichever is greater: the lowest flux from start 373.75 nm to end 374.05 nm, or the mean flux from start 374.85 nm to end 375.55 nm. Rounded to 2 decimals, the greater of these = 1.14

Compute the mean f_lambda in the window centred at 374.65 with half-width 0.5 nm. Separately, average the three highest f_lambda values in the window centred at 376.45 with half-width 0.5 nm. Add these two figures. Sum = 2.51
